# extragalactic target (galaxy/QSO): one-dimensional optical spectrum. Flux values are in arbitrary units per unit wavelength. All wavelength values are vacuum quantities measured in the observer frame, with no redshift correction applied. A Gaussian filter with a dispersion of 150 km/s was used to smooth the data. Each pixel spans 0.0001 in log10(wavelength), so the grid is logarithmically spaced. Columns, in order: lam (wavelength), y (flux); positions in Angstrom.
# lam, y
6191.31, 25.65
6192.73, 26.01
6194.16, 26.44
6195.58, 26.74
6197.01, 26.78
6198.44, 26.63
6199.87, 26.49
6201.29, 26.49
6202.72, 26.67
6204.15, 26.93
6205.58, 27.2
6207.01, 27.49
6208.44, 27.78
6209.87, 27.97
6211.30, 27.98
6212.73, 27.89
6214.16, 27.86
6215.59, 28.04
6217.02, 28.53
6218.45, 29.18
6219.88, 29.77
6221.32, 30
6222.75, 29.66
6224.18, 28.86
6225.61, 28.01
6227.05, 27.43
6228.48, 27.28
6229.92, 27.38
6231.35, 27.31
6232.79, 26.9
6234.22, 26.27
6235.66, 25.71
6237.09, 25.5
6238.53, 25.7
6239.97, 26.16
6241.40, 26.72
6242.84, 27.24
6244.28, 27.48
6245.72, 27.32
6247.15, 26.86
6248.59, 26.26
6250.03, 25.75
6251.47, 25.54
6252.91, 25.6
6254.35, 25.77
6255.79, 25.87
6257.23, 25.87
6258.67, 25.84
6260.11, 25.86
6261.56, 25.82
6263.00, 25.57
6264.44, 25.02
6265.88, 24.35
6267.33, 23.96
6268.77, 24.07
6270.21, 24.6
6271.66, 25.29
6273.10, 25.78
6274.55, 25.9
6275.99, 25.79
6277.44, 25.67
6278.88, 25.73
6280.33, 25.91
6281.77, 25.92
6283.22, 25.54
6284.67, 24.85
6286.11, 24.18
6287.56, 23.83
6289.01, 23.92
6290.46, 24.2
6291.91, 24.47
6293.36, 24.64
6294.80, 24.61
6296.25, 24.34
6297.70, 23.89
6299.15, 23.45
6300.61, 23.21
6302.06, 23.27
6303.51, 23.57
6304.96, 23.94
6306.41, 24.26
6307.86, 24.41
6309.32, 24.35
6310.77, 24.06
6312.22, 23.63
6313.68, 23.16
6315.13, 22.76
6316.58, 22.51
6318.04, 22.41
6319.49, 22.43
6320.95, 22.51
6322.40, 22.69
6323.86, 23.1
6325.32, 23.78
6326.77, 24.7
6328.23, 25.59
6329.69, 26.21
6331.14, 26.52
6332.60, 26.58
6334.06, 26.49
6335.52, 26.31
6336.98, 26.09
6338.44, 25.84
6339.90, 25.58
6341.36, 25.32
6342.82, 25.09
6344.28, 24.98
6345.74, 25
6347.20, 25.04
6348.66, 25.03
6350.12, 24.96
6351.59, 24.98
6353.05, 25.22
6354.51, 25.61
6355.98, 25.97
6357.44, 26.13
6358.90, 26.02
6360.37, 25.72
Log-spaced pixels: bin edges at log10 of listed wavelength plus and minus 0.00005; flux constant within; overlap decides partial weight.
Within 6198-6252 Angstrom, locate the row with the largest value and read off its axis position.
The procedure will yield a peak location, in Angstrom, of 6221.32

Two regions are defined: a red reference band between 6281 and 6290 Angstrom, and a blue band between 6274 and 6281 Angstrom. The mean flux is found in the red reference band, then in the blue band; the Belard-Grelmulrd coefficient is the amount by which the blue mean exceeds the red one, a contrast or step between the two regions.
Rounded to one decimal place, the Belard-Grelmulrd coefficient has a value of 1.1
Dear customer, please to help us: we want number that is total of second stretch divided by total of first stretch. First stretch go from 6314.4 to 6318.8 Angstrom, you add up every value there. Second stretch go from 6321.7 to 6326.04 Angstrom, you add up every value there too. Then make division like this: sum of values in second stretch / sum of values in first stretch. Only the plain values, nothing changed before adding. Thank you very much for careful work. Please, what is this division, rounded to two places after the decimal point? 1.03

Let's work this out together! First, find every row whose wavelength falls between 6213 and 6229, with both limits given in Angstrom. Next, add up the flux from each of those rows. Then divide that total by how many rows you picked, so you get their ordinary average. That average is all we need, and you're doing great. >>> 28.6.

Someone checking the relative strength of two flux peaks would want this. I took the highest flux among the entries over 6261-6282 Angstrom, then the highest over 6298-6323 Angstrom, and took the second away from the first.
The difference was 1.5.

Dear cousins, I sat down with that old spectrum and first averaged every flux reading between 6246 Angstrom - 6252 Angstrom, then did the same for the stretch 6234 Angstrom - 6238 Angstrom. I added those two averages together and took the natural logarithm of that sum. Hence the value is 3.95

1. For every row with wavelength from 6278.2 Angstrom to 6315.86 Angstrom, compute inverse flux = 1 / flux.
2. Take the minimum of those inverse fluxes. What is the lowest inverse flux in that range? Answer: 0.0386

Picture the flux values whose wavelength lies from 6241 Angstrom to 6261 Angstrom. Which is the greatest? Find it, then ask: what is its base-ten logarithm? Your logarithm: 1.44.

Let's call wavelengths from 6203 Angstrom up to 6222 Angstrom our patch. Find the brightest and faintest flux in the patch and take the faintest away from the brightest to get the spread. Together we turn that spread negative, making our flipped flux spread -3.1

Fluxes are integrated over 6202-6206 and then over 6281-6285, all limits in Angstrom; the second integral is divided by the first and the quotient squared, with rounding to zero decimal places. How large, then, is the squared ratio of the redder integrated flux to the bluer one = 1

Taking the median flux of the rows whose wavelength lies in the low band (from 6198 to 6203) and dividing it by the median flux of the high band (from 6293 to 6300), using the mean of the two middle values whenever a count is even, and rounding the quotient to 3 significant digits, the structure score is 1.09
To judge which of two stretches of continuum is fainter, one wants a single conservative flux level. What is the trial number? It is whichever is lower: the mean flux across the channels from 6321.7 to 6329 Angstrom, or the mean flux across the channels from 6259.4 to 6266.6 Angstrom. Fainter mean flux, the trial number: 24.0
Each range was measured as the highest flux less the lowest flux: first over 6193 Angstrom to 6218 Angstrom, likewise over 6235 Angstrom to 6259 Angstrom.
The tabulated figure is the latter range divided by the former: 0.95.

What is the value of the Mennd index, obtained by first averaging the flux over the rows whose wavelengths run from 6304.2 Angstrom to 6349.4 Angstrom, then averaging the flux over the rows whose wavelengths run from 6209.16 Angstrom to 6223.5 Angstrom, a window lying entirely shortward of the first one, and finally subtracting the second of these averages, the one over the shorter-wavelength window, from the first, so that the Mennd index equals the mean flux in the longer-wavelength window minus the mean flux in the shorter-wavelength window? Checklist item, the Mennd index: -4.2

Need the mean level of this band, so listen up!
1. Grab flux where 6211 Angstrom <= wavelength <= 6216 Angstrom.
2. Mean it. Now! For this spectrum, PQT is 27.9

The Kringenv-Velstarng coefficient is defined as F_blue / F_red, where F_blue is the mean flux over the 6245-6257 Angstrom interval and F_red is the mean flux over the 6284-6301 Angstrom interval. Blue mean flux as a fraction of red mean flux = 1.08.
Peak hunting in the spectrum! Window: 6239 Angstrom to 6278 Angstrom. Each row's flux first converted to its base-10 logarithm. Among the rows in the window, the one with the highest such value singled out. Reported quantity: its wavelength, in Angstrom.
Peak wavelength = 6244.28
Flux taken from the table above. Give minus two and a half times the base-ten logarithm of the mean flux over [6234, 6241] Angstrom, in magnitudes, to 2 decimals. -3.53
